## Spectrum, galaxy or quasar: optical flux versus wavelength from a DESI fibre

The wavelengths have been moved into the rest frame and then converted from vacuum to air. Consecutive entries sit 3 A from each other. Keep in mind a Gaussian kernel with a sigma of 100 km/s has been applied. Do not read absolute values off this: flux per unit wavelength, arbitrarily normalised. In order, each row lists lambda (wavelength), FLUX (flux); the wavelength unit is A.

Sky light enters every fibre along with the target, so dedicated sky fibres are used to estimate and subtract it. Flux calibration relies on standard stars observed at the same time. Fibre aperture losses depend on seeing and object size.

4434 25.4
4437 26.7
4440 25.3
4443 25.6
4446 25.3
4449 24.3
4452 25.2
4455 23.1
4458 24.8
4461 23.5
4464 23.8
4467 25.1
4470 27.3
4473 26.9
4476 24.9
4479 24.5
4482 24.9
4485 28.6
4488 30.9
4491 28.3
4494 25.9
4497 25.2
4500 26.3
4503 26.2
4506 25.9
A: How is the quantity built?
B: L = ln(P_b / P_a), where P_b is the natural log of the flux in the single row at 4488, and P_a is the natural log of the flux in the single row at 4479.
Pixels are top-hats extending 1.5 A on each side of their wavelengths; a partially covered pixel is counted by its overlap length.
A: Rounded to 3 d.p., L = 0.070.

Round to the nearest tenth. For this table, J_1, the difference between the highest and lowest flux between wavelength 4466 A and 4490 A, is 6.4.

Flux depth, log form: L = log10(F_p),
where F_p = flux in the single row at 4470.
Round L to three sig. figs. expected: 1.44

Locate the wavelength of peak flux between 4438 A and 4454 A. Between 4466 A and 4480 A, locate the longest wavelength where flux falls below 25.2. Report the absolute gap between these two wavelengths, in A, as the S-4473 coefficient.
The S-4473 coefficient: 36 A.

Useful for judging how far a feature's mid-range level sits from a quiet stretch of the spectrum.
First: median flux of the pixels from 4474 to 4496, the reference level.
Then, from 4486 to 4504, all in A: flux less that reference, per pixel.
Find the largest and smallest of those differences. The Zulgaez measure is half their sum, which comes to 2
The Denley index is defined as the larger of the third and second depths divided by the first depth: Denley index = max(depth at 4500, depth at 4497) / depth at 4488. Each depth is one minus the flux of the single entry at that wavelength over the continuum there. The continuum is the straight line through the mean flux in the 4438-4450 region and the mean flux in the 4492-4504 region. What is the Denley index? 0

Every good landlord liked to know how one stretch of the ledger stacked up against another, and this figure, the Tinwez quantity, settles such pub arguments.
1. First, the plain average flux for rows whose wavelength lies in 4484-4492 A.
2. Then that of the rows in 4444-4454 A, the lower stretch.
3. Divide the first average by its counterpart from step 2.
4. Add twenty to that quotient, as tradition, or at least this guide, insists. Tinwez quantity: 21.2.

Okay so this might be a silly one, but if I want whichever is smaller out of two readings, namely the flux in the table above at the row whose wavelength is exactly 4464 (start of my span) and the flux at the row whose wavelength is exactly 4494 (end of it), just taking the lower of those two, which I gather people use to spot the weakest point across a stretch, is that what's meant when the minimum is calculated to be 23.8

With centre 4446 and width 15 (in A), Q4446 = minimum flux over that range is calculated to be 24.3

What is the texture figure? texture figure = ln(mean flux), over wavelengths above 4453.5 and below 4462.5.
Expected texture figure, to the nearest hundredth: 3.17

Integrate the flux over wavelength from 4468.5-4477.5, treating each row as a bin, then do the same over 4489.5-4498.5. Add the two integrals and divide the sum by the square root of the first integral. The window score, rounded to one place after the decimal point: 30.9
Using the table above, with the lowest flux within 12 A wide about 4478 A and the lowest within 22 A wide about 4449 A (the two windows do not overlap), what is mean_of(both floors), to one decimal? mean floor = 23.8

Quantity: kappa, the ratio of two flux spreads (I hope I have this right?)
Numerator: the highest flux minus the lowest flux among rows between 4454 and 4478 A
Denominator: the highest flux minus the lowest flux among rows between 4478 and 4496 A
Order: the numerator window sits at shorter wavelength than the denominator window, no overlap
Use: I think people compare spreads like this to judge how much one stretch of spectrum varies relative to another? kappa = 0.66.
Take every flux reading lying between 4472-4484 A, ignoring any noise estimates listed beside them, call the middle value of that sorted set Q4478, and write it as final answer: 24.9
